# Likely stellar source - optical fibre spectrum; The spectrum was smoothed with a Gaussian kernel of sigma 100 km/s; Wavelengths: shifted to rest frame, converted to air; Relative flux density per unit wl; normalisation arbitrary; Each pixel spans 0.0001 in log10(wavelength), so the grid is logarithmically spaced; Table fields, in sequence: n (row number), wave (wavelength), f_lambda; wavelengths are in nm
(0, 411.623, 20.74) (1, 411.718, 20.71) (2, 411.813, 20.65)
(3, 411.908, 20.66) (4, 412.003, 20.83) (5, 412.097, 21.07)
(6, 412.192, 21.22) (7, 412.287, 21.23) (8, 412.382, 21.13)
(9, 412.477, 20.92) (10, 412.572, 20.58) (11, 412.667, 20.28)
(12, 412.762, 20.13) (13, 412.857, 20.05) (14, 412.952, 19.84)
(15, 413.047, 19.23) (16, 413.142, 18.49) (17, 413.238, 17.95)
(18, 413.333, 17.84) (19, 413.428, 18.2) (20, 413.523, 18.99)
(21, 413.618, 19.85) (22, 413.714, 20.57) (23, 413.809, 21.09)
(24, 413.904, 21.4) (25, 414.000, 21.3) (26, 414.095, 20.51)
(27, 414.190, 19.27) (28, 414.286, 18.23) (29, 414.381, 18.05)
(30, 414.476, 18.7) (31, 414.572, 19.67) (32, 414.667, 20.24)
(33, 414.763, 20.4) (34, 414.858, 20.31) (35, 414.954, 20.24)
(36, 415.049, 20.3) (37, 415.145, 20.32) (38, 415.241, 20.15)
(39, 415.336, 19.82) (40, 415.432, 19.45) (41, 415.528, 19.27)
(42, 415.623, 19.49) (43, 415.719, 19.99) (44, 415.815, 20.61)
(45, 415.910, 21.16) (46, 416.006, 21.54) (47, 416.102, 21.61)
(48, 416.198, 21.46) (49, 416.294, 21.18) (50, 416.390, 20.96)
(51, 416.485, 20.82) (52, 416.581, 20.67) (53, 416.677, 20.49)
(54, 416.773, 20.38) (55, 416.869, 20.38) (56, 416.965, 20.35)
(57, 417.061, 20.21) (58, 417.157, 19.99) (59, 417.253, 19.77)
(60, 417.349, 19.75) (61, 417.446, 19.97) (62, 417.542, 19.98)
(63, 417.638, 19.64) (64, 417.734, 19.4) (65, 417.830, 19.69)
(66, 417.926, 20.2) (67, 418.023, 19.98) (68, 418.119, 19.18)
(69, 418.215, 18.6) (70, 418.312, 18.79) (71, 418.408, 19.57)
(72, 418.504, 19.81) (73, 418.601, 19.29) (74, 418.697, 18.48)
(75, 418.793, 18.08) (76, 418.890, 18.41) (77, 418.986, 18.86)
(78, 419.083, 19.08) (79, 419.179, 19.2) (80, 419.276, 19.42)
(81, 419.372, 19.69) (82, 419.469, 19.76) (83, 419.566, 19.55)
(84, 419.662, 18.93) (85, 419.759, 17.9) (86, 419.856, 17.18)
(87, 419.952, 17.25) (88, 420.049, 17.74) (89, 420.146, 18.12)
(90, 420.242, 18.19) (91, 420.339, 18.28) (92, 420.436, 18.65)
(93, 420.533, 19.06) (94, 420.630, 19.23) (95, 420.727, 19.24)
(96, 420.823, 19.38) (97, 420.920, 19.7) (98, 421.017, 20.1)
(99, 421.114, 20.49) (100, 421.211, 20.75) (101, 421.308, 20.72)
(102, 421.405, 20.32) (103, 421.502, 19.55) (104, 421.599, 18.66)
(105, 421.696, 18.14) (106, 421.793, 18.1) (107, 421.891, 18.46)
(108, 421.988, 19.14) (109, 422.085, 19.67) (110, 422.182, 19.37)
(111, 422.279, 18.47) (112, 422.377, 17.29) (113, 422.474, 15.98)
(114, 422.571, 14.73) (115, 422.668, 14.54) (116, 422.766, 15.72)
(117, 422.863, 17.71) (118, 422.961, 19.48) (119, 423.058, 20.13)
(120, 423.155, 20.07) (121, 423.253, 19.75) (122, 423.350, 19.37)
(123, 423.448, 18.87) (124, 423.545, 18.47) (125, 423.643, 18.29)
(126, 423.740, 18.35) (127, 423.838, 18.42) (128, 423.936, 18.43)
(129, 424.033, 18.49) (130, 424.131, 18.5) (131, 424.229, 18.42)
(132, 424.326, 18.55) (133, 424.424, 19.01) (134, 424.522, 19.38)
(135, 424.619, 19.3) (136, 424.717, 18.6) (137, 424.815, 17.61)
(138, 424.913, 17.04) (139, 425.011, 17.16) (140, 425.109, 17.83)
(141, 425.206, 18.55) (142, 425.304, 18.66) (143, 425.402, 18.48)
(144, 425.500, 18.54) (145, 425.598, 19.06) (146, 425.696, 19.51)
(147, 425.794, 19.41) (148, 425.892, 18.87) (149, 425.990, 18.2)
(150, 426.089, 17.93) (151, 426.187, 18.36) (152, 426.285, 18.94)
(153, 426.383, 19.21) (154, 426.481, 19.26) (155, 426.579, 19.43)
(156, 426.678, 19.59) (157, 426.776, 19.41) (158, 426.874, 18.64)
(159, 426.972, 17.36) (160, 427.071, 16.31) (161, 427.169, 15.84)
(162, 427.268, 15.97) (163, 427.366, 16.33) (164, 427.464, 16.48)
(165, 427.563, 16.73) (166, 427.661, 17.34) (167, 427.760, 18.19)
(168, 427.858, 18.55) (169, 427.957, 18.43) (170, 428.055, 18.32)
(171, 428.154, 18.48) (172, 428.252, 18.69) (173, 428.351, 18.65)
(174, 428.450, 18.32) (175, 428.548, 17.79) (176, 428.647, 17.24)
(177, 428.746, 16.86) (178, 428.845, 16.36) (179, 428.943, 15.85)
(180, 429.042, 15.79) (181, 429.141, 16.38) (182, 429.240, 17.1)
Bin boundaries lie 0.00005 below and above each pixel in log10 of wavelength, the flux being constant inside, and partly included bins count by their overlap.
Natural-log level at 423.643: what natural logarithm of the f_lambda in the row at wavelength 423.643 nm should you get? 2.91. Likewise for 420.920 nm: 2.98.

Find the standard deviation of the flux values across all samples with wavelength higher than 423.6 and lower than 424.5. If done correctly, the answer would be 0.2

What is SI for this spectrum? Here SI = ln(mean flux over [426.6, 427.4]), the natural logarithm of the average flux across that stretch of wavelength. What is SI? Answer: 2.86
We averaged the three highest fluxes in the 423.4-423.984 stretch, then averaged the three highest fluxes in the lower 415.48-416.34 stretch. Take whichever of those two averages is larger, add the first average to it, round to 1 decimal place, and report 40.1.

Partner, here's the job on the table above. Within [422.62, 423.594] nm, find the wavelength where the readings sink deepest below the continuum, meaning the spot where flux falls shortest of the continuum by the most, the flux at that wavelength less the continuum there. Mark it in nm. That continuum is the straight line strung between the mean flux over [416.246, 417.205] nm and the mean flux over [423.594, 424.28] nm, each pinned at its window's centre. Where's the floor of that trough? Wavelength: 422.668 nm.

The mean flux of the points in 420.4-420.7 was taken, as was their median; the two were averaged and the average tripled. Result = 57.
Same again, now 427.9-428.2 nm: 55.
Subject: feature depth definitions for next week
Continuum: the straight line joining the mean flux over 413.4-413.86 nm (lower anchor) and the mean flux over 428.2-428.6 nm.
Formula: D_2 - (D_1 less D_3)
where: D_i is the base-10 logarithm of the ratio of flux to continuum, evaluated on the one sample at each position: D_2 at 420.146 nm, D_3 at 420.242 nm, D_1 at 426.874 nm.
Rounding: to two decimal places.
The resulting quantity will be -0.05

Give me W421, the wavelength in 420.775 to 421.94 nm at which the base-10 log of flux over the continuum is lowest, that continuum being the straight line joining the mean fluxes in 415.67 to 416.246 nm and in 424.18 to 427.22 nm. 421.793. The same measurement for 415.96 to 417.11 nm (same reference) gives 417.061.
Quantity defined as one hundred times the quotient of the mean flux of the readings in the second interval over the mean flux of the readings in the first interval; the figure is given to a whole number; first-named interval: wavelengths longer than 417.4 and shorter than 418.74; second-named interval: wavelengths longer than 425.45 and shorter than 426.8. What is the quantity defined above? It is 97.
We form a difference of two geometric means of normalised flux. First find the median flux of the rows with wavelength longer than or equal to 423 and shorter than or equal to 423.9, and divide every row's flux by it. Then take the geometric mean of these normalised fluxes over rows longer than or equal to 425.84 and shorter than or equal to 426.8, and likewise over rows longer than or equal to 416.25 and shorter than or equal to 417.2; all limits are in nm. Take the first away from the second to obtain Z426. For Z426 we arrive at 0.09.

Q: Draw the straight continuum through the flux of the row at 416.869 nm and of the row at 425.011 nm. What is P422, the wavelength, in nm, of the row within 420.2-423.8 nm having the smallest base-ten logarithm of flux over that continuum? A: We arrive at 422.668 nm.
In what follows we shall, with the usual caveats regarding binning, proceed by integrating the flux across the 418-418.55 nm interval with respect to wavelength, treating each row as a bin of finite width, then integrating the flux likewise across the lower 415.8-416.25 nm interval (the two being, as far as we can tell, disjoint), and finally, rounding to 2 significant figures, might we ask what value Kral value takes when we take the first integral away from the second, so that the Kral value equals -1.0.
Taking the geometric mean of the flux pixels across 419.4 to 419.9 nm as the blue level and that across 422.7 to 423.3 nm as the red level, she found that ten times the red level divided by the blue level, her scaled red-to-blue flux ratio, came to 10.05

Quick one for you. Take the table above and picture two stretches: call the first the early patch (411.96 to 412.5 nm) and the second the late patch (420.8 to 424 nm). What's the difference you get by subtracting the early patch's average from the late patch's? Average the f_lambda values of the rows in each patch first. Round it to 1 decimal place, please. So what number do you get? -2.4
